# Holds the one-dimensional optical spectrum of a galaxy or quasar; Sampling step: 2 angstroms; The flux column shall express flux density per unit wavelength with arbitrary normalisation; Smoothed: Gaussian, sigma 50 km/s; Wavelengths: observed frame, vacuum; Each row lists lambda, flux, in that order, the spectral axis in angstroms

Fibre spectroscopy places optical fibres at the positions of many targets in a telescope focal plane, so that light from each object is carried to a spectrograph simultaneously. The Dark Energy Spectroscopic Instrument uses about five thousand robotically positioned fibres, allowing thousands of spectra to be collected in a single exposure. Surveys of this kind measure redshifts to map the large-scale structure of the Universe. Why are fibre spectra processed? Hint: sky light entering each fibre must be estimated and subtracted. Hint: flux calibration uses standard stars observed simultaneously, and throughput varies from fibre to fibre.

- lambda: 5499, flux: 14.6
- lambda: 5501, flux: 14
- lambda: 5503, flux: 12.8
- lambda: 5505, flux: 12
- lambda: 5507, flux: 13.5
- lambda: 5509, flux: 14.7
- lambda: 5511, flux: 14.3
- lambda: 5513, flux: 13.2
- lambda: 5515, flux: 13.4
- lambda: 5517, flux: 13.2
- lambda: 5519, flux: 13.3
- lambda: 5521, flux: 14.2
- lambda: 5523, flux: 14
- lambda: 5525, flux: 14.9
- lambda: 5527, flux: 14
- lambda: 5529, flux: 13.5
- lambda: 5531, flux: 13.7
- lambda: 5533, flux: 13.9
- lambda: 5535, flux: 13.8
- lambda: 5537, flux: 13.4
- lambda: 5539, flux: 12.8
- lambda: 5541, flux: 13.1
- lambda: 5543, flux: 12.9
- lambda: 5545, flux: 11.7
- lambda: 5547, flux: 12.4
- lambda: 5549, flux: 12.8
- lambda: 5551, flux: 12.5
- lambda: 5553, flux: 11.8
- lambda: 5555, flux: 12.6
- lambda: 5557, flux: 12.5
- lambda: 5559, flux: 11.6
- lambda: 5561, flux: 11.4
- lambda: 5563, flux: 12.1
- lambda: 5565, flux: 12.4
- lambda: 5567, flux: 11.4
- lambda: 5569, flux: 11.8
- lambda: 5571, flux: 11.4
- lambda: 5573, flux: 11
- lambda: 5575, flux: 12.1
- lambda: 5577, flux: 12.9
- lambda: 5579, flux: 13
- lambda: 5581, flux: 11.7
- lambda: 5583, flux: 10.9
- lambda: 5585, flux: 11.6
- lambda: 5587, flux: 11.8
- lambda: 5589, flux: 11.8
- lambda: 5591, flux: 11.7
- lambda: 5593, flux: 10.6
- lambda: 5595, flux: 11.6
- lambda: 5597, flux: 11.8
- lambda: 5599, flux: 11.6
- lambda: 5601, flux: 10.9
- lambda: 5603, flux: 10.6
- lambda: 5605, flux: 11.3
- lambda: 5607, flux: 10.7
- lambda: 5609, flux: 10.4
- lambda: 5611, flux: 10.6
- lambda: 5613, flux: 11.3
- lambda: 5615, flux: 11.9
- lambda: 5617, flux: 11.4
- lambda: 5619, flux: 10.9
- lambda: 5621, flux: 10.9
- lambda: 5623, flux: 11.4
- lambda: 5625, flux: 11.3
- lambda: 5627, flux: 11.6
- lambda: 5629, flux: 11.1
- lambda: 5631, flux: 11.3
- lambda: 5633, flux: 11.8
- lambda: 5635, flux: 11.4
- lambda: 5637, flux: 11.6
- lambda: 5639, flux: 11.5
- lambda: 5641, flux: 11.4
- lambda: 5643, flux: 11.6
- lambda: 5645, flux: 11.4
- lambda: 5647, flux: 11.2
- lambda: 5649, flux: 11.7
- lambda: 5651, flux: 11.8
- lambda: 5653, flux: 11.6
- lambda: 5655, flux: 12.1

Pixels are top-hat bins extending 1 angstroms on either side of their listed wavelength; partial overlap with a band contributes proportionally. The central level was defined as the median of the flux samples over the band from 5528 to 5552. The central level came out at 13.0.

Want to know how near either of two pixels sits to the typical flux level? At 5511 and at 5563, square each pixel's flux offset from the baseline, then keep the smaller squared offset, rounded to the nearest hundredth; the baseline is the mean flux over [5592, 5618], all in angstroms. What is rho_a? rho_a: 0.94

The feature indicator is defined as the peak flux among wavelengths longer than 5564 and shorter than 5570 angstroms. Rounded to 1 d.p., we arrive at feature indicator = 12.4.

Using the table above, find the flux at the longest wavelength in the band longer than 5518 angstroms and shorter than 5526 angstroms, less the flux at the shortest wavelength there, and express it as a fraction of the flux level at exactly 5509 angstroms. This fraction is 0.11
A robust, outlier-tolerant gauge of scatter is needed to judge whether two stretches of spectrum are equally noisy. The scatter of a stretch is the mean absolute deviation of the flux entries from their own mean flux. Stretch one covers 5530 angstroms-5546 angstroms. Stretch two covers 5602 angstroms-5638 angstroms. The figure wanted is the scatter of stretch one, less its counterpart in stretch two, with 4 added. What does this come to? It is 4.19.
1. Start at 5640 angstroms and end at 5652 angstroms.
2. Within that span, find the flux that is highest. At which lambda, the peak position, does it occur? 5651 angstroms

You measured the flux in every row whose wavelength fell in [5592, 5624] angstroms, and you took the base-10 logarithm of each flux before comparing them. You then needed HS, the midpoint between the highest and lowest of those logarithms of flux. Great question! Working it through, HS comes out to 1.05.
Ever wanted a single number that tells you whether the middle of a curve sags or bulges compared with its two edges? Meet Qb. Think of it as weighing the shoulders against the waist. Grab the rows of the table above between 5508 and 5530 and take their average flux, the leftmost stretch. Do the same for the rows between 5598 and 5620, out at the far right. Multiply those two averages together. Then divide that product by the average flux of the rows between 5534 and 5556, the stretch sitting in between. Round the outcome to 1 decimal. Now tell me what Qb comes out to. 12.1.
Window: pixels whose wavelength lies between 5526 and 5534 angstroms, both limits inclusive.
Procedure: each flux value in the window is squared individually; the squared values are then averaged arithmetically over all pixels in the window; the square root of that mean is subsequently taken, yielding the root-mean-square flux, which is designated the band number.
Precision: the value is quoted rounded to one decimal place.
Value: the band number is 13.8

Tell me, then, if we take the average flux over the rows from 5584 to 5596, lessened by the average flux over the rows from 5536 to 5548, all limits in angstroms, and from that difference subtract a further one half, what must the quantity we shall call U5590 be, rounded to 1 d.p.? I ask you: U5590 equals -1.7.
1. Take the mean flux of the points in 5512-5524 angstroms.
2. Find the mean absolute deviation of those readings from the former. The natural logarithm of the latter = -1.0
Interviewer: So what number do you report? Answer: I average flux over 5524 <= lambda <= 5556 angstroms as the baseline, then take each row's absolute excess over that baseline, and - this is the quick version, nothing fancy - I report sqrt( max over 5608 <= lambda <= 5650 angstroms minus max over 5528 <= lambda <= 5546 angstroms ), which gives 1.14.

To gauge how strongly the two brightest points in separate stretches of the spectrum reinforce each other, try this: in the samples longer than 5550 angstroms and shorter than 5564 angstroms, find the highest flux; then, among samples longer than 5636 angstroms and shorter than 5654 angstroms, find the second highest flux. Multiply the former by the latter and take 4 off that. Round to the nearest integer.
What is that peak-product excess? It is 143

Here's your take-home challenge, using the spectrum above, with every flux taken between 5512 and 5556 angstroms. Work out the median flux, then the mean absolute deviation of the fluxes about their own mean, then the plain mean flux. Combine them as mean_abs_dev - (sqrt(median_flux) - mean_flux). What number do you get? 10.19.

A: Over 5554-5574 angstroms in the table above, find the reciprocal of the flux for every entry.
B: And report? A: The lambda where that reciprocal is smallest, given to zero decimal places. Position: 5555 angstroms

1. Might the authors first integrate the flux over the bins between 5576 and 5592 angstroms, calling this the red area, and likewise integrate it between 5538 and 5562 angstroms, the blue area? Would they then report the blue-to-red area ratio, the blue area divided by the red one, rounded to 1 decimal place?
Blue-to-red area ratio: 1.6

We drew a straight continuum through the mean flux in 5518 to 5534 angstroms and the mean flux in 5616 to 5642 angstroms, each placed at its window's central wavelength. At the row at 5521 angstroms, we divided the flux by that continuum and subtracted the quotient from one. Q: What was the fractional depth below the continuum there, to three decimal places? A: -0.010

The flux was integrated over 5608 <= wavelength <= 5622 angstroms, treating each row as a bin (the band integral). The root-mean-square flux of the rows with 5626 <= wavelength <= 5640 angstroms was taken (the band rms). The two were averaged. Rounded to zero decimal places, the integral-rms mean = 83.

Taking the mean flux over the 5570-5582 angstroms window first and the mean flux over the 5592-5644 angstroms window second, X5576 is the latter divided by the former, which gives 0.94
